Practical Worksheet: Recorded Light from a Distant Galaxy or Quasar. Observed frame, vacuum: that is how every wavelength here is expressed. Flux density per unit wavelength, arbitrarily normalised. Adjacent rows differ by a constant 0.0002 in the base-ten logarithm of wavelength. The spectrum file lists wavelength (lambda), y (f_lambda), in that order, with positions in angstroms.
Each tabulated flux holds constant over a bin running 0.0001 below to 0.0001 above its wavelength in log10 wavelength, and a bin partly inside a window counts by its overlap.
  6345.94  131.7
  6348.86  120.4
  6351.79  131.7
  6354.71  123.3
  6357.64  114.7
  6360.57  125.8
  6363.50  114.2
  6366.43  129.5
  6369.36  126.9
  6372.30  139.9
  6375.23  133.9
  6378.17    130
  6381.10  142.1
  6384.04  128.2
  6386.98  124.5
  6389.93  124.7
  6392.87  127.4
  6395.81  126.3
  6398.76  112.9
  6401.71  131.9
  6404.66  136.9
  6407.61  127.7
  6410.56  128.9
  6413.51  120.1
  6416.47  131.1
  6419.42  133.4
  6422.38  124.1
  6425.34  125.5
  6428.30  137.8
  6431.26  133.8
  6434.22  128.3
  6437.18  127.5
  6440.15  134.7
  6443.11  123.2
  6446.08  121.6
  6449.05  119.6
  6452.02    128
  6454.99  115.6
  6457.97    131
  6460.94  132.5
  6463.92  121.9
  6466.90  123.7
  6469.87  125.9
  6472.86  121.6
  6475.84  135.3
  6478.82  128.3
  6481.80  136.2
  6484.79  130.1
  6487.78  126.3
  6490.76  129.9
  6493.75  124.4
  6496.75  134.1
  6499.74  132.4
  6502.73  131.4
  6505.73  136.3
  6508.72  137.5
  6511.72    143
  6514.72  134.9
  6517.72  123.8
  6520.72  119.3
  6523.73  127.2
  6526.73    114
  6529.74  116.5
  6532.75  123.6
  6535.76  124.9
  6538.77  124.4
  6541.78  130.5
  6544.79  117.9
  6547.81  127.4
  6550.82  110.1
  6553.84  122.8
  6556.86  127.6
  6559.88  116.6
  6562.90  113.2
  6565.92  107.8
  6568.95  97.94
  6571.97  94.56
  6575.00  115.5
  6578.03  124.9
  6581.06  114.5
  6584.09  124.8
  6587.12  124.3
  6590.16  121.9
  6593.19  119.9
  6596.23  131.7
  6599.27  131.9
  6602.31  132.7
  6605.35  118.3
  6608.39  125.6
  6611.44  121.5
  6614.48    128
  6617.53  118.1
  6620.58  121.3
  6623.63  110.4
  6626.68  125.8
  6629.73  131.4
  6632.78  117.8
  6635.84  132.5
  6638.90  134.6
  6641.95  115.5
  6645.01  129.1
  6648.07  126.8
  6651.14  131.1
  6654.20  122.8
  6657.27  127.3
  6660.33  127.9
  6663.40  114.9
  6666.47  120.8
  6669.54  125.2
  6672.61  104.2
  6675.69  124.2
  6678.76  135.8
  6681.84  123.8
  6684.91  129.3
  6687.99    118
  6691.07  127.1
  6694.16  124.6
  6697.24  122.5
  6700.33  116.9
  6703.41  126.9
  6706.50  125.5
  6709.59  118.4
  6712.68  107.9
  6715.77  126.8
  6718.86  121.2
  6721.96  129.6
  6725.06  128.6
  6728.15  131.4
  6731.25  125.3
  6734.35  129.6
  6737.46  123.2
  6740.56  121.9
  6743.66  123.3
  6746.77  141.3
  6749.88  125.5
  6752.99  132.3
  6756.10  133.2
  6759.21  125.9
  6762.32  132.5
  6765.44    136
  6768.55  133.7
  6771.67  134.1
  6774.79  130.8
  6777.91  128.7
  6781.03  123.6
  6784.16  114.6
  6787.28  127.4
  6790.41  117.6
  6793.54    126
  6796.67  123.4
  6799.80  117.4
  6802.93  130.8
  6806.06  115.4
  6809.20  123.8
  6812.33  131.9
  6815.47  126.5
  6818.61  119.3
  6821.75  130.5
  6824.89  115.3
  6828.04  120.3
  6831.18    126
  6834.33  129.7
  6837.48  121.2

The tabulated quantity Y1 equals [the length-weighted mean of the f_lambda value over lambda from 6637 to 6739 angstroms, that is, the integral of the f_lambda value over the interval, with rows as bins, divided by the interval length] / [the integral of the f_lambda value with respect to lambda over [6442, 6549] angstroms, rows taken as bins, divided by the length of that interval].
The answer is 0.977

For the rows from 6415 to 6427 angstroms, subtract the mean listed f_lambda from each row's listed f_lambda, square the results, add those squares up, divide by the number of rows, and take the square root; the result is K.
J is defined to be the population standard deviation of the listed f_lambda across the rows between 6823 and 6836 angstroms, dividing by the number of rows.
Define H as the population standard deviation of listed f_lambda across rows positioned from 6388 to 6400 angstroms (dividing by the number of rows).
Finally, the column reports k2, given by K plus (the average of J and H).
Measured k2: 9.5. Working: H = 5.8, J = 5.5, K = 3.8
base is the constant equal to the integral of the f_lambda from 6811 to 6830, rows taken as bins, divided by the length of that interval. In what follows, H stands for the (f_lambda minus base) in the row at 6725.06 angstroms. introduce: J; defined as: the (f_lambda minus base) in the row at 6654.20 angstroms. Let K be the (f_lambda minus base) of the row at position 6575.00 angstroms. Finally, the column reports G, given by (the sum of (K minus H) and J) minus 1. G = -15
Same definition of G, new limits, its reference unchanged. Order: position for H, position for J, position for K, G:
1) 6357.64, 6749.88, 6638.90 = 20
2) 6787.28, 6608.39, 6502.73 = 5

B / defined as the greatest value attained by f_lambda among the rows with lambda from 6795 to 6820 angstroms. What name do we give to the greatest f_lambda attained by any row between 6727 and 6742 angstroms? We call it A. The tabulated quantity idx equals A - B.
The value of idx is -0.5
